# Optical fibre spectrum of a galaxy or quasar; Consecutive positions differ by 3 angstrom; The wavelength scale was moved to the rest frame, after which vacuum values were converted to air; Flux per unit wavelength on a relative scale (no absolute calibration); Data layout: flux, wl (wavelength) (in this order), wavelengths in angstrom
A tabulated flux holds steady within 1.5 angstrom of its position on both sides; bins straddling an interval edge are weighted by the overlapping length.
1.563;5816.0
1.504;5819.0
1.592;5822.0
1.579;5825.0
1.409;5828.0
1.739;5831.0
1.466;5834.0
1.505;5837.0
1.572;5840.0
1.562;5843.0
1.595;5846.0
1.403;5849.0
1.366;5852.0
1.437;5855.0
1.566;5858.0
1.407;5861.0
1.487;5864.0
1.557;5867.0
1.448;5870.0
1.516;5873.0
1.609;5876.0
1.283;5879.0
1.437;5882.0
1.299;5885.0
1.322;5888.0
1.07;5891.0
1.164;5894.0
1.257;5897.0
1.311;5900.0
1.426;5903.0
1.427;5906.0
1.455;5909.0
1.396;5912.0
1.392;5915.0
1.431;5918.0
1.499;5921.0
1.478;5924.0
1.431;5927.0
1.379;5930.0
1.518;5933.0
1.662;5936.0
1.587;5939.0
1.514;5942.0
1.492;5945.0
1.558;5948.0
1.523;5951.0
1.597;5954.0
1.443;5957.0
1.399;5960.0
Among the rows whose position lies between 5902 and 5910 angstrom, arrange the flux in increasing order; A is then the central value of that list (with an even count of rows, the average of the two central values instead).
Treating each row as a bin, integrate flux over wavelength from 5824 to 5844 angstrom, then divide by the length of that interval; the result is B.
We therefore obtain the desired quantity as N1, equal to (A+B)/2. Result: 1.49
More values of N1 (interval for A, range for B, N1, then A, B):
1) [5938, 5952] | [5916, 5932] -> 1.48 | 1.52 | 1.44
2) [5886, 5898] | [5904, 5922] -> 1.32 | 1.21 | 1.43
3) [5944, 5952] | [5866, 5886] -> 1.49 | 1.52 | 1.45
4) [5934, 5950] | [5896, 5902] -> 1.43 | 1.56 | 1.30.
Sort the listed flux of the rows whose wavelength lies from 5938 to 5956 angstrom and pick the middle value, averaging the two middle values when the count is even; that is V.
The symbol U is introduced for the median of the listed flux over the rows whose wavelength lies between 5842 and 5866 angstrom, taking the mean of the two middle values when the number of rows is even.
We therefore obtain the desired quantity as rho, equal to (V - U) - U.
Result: -1.4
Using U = 1.46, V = 1.54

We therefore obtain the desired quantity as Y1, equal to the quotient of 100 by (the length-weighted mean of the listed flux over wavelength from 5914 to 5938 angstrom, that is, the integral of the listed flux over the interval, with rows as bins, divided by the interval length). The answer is 67.7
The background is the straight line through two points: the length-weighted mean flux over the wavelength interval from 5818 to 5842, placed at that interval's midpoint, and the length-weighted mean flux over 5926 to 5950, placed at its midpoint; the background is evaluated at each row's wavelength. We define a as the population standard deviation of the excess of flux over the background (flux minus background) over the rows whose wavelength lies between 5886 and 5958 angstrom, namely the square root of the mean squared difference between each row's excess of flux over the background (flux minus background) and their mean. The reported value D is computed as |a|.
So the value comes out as 0.136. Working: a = 0.14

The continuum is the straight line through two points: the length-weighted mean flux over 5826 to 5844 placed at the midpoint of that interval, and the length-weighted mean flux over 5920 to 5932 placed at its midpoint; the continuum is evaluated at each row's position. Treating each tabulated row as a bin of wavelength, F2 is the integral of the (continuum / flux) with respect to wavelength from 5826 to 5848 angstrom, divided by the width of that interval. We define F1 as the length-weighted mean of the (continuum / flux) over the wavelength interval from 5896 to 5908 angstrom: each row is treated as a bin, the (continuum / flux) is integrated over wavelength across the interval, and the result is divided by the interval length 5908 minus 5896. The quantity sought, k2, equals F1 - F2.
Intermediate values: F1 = 1.08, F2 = 1.00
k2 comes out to 0.08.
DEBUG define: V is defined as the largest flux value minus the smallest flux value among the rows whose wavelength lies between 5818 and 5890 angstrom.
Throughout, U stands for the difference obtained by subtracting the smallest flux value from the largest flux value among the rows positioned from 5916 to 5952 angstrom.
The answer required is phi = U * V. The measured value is 0.129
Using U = 0.28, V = 0.46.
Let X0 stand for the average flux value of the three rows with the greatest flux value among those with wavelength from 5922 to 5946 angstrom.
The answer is 1.59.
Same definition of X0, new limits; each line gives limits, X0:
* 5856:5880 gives 1.58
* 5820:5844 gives 1.64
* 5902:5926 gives 1.48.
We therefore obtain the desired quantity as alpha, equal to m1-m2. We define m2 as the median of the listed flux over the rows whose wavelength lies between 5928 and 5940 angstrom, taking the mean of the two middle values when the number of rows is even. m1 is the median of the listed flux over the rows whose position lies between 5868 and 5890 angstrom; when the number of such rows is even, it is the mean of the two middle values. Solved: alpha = -0.12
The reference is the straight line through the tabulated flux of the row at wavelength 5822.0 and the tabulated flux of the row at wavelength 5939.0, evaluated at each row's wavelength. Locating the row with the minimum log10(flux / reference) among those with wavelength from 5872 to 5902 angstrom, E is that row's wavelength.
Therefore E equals 5891.0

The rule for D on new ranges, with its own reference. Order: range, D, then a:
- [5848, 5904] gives 0.132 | 0.13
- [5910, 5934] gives 0.050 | 0.05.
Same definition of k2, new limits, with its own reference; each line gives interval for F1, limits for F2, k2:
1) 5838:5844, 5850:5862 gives -0.07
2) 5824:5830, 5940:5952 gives 0.10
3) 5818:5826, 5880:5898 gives -0.19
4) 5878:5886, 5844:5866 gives 0.07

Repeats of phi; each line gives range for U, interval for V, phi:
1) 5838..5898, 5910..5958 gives 0.153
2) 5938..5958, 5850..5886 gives 0.050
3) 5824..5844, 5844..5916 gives 0.178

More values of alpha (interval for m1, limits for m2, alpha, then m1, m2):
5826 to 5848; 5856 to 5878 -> 0.05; 1.56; 1.52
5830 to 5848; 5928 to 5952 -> 0.05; 1.57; 1.52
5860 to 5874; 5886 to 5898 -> 0.28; 1.49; 1.21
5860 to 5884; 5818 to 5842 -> -0.07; 1.47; 1.54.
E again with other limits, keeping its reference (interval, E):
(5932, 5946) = 5945.0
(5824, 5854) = 5852.0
